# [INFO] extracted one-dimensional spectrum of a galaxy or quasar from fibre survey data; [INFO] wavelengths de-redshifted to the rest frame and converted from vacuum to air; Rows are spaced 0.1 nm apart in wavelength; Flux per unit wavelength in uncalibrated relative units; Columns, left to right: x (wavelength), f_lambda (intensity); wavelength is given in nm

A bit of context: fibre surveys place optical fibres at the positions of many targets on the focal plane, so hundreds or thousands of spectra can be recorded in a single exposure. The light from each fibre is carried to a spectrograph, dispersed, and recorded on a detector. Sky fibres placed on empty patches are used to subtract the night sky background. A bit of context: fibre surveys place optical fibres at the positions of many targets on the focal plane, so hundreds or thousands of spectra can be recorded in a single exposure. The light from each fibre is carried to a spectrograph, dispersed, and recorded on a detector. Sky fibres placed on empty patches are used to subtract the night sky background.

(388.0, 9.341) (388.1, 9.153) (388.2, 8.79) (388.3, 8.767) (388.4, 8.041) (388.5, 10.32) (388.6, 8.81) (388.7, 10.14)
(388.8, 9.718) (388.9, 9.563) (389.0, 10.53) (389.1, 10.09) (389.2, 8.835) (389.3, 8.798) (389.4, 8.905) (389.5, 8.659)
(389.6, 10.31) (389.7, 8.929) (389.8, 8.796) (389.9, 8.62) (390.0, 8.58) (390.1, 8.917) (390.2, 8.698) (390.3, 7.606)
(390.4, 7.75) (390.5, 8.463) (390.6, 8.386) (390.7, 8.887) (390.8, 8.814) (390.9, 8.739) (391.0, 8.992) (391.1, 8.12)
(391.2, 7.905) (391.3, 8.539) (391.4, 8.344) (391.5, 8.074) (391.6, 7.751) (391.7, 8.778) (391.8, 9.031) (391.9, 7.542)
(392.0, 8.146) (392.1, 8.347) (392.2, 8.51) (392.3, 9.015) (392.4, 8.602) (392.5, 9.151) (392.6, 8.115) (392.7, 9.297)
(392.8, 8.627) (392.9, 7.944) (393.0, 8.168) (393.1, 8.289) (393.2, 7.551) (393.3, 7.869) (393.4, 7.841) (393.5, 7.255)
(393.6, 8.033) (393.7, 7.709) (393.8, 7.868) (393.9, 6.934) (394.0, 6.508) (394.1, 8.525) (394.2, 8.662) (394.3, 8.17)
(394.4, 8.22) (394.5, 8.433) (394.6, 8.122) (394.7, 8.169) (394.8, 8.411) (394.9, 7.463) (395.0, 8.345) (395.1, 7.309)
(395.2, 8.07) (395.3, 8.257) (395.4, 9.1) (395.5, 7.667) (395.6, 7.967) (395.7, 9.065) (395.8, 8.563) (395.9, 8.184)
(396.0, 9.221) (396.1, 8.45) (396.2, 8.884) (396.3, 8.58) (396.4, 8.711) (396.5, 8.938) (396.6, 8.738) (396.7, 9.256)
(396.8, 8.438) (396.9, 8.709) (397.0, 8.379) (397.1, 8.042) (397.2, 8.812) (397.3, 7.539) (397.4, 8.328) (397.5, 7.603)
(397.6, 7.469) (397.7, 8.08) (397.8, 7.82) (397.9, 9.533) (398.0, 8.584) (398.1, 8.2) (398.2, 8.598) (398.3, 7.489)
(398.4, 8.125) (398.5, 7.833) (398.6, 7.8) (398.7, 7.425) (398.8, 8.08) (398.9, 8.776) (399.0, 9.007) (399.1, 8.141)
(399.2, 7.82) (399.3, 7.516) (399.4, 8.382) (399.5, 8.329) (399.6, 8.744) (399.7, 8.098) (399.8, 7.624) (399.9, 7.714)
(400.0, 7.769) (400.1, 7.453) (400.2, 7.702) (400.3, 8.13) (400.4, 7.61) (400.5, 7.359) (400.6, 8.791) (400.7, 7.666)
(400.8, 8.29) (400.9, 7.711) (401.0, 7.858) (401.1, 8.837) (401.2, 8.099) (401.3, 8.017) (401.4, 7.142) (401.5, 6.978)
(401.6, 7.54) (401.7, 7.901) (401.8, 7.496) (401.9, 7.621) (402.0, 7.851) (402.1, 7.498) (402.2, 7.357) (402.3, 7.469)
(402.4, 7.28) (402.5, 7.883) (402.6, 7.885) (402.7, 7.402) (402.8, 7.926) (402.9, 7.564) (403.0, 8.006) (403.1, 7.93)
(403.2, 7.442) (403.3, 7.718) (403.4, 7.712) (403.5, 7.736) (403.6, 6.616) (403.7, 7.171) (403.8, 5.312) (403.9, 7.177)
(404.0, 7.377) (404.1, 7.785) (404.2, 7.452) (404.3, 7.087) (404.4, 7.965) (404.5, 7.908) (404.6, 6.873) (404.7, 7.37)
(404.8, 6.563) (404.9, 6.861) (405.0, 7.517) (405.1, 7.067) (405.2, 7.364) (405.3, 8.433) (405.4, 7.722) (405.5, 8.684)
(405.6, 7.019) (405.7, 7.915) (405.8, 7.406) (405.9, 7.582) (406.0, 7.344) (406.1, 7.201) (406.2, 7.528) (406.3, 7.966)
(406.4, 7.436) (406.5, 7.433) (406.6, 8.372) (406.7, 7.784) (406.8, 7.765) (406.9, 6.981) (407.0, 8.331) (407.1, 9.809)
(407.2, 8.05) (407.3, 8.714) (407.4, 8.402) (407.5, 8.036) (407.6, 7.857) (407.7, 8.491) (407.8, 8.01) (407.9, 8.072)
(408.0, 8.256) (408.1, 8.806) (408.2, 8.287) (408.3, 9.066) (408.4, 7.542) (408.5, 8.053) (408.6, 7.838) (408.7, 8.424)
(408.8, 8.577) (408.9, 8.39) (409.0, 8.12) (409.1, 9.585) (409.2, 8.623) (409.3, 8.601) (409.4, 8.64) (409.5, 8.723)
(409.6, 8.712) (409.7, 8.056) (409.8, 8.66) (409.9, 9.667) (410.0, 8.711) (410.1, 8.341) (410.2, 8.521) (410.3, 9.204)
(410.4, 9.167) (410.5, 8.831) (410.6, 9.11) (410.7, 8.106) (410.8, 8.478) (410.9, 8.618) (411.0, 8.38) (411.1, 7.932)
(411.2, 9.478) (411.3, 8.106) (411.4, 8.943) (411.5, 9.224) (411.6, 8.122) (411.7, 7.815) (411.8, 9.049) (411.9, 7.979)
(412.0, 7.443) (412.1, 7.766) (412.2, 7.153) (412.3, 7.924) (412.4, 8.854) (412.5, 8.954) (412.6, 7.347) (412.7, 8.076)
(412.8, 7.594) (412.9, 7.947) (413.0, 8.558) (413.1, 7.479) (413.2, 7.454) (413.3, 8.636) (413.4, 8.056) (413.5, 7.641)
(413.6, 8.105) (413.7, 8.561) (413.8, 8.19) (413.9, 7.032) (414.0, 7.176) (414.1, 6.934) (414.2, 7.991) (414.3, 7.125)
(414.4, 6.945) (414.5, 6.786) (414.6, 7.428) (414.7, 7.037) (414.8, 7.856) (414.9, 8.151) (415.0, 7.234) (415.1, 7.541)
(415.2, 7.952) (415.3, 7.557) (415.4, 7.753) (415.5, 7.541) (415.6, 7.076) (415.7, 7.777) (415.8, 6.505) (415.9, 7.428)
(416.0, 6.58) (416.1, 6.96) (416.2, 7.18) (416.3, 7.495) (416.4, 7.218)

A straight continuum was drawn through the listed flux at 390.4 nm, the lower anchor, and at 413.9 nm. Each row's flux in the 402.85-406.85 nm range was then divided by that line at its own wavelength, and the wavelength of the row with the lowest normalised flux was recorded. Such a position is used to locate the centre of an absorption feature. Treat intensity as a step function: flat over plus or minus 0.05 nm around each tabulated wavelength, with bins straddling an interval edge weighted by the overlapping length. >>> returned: 403.8 nm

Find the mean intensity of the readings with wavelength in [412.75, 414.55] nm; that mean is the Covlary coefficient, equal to 7.7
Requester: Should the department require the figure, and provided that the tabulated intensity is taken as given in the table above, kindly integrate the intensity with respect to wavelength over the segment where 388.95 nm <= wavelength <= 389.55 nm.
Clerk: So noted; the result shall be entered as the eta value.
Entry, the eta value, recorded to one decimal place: 5.6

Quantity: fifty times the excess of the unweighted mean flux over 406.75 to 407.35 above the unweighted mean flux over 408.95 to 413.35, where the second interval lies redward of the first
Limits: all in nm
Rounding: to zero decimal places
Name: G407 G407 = -7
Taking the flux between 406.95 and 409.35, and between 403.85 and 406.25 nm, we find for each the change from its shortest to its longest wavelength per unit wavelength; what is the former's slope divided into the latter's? 1.3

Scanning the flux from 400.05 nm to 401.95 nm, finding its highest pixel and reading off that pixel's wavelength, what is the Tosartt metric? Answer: 401.1 nm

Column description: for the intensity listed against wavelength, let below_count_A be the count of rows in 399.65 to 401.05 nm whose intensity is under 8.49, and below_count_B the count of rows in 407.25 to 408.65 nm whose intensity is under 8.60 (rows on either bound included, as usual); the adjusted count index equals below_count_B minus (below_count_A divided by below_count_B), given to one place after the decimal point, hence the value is 9.8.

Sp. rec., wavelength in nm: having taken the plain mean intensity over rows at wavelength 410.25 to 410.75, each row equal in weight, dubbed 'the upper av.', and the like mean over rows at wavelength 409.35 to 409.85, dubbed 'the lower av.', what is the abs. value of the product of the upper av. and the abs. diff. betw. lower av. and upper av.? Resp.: 3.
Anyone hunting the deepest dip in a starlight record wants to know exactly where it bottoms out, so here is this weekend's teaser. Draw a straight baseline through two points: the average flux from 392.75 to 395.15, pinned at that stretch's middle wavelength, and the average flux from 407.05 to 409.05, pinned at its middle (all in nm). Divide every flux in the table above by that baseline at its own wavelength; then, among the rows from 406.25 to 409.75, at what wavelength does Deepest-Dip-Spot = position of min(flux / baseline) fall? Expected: 406.9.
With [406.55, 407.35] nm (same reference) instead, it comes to 406.9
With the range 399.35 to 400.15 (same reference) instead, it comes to 400.1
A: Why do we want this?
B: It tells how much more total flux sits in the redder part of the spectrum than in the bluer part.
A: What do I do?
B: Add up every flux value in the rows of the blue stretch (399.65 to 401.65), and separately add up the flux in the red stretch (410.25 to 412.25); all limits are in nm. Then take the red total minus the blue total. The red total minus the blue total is 13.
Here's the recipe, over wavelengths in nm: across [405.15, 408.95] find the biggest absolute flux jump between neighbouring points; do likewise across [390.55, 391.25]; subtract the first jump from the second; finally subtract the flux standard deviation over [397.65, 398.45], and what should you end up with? -1.5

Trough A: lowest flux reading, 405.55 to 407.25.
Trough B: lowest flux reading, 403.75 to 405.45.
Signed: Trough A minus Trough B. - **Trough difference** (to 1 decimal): 1.7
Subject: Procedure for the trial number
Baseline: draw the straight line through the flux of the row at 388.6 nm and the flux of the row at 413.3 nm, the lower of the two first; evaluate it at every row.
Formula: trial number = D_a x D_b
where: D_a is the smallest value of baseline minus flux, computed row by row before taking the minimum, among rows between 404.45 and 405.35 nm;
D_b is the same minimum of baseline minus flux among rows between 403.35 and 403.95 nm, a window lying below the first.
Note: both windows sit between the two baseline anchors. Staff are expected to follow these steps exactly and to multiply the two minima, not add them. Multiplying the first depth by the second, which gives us 0.25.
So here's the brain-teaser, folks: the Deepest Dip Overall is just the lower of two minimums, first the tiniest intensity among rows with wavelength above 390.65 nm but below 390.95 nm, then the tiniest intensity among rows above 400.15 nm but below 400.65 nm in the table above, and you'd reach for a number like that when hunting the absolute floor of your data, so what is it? 7.36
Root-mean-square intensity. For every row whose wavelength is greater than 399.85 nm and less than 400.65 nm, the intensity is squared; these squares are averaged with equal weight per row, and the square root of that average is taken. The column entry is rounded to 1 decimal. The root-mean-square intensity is 7.8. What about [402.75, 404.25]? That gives 7.4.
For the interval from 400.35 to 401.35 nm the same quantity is 8.0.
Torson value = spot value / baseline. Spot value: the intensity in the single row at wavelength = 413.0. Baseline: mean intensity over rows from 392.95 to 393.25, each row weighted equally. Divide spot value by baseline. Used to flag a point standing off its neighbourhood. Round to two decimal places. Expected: 1.07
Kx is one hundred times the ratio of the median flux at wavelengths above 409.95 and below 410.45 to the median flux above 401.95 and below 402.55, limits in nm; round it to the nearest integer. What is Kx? 116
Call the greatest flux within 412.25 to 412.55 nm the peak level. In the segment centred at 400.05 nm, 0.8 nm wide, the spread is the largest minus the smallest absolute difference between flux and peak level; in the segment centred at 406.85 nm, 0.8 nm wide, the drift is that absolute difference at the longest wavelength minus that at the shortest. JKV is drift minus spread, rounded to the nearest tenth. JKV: -1.3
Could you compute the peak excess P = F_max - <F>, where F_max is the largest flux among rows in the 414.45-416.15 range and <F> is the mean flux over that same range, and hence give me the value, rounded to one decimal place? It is 0.8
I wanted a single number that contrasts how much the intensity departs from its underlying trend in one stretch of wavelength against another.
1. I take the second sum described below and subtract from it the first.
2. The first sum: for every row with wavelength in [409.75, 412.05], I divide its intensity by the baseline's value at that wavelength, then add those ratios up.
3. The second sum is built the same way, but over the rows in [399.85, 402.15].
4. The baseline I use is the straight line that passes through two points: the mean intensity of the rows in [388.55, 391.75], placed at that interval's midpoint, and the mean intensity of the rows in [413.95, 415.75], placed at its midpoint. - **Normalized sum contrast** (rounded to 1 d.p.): -4.0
